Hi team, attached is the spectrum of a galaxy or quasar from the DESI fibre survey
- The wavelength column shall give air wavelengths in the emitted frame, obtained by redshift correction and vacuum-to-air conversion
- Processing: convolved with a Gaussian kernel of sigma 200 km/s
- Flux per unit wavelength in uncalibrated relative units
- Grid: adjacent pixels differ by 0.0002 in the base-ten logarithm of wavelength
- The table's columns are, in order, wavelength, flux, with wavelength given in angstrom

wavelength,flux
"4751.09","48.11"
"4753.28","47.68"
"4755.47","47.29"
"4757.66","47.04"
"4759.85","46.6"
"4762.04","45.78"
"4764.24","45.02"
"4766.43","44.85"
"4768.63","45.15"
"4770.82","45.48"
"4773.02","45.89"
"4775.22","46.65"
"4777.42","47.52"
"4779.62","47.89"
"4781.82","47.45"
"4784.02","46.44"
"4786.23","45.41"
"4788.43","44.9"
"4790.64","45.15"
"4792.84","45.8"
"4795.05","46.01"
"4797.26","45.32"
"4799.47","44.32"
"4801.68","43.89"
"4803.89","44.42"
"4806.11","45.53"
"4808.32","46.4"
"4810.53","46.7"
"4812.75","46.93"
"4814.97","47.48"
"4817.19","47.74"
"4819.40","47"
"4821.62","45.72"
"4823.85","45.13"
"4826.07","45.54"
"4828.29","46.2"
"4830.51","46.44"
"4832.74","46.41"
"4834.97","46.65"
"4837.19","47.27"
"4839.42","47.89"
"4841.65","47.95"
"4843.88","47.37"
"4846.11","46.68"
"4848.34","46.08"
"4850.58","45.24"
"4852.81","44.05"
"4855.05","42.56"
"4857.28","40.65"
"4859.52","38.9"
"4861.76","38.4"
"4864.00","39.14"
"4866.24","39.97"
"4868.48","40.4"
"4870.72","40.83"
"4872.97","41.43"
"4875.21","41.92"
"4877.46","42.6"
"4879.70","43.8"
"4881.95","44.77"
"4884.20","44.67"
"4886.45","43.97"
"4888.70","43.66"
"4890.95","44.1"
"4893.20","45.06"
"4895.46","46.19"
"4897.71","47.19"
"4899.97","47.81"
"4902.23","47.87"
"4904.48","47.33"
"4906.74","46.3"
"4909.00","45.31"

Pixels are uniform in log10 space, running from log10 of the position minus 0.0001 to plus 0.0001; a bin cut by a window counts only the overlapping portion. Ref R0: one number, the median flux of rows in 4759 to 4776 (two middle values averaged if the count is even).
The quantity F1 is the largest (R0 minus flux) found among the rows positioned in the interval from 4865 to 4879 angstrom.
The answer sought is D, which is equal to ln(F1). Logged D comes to 1.73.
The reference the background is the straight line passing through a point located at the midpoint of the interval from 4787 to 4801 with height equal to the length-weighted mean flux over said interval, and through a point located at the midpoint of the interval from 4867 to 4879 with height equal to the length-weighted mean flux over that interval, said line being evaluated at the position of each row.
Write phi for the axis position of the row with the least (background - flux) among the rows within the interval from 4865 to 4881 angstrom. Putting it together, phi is 4879.70 angstrom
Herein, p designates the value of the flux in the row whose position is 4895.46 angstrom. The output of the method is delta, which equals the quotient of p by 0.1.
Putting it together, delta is 461.9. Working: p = 46.19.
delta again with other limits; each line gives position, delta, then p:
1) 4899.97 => 478.1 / 47.81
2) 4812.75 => 469.3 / 46.93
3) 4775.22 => 466.5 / 46.65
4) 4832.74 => 464.1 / 46.41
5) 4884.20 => 446.7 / 44.67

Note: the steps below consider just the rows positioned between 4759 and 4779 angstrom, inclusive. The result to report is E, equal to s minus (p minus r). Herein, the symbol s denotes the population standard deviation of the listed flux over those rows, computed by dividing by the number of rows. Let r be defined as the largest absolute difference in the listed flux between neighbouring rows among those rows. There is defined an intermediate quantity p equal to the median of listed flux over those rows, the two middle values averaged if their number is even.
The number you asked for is -44.1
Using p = 45.8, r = 0.9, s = 0.8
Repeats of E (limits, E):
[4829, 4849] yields -45.4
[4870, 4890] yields -41.1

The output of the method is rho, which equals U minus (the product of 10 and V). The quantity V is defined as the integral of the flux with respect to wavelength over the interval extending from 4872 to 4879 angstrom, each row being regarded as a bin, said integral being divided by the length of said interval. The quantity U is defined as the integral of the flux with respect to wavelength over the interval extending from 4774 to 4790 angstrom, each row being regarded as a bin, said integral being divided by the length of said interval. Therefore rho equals -375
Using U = 47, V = 42.1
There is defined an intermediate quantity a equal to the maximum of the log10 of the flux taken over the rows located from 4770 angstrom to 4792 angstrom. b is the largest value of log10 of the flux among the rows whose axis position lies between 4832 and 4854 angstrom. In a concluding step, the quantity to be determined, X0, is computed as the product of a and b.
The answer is 2.82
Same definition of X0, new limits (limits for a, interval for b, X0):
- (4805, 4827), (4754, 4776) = 2.81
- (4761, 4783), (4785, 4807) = 2.79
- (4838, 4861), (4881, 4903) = 2.82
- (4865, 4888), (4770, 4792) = 2.77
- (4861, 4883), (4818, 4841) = 2.77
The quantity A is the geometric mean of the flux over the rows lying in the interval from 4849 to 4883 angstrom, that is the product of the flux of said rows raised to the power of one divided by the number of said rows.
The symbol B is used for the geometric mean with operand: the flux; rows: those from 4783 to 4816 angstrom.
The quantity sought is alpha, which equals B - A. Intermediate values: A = 41.6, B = 45.6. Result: 4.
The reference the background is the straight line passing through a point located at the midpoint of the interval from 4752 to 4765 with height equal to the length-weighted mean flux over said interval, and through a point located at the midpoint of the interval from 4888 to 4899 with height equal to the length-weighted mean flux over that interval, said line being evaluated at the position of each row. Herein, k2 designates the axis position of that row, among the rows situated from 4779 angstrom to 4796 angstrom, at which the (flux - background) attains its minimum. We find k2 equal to 4788.43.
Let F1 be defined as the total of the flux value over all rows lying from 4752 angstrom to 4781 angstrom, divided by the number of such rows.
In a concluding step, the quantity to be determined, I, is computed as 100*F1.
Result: 4637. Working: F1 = 46.4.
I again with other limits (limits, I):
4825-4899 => 4406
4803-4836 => 4629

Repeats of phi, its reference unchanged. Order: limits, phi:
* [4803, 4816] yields 4814.97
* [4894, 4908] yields 4902.23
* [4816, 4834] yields 4817.19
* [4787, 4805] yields 4795.05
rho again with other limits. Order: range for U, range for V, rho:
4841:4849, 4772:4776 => -415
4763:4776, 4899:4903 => -433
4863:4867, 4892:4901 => -426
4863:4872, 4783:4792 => -415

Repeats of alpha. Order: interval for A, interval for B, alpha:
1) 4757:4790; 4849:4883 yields -5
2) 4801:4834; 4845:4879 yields -4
